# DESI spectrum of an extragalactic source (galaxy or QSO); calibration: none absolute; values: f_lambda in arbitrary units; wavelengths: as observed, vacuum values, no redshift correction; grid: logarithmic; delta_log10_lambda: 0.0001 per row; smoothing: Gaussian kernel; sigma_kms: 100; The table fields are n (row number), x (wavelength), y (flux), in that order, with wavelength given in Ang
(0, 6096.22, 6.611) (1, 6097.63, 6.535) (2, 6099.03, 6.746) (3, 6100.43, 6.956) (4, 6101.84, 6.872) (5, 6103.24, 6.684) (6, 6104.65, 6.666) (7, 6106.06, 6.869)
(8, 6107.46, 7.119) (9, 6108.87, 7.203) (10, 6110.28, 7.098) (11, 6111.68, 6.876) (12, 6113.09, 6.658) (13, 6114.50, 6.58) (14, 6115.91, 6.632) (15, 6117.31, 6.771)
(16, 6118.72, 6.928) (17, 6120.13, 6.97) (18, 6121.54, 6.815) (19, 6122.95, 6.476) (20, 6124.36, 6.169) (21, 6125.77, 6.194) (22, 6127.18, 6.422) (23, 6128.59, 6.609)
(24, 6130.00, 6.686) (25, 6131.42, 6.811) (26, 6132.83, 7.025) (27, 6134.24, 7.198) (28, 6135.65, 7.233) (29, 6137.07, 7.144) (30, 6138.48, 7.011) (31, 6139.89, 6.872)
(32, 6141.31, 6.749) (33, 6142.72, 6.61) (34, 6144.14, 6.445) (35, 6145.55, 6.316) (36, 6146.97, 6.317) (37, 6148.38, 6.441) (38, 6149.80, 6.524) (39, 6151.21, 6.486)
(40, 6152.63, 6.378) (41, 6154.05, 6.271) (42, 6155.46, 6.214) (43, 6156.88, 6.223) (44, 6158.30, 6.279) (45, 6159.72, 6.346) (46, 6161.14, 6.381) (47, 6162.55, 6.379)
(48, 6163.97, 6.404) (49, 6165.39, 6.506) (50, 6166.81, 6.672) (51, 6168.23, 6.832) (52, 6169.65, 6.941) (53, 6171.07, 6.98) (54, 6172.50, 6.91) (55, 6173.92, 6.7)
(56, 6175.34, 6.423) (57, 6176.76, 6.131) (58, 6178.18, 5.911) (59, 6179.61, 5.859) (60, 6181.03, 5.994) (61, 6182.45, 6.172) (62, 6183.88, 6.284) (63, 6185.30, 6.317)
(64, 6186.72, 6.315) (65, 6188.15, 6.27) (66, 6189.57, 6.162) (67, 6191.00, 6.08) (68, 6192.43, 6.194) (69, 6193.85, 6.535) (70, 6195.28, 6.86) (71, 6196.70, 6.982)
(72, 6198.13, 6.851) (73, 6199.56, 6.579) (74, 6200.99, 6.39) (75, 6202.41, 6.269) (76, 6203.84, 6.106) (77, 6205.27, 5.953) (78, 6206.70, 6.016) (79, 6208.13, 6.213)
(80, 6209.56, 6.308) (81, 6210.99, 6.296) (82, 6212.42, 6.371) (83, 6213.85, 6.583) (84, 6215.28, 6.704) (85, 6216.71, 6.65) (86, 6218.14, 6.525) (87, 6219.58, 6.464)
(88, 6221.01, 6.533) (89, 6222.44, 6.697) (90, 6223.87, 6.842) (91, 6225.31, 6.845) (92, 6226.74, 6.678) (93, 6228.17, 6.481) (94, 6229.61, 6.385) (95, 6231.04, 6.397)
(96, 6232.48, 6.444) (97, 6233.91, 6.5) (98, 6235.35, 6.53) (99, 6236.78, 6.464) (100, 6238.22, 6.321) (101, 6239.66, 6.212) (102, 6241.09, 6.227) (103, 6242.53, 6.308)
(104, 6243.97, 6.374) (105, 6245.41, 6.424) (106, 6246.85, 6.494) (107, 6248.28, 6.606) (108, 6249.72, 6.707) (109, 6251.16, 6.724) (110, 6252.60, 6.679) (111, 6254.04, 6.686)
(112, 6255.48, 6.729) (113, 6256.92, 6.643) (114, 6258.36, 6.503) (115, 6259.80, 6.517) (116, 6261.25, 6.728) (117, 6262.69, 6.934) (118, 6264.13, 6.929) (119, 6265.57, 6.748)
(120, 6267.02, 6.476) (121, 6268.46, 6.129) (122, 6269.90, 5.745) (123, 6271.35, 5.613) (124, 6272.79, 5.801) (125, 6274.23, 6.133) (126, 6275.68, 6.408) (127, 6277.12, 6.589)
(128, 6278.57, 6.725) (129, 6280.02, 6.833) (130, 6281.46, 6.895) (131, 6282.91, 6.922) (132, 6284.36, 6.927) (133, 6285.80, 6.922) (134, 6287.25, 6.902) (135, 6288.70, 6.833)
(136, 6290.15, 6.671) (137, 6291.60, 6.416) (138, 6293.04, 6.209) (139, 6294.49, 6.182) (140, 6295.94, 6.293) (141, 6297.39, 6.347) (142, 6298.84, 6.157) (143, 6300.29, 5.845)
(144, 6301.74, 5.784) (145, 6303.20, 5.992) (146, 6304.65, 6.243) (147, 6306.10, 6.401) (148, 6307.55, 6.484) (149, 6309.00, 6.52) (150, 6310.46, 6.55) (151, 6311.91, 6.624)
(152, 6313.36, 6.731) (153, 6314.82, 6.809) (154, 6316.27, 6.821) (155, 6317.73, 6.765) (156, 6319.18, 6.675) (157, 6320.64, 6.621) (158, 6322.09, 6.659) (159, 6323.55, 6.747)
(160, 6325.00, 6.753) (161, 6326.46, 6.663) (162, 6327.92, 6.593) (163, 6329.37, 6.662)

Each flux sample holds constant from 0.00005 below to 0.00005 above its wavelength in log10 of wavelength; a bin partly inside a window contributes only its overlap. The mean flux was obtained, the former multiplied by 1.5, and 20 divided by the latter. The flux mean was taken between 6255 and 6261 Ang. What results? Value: 2.02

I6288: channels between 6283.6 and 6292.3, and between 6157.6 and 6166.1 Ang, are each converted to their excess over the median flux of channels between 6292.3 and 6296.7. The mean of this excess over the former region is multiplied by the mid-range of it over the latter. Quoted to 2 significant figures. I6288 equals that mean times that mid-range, 0.10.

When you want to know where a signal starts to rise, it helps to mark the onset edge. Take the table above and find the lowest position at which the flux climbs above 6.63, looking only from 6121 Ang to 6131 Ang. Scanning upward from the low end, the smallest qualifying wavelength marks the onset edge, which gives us 6121.54 Ang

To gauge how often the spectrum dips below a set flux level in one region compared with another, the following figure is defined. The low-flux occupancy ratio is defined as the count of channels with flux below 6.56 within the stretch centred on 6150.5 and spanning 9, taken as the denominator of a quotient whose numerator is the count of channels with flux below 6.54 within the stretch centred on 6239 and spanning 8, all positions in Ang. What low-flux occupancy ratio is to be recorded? 1.00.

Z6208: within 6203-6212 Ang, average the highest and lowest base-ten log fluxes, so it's 0.787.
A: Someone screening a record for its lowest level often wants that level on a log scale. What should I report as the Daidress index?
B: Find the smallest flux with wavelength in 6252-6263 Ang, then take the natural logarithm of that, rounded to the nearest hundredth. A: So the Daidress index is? 1.87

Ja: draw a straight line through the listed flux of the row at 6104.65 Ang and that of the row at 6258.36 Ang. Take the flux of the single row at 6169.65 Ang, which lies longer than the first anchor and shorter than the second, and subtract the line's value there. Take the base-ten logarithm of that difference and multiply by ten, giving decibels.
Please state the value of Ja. -4.6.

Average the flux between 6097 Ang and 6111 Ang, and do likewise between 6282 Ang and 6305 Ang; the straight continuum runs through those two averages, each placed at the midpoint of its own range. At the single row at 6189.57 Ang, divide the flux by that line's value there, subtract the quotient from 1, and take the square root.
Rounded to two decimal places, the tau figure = 0.28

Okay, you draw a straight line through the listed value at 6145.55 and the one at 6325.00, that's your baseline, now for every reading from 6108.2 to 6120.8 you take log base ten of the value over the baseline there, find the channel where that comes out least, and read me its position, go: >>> 6114.50 Ang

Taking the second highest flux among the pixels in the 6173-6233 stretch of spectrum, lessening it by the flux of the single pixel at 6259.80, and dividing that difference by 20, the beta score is 0.02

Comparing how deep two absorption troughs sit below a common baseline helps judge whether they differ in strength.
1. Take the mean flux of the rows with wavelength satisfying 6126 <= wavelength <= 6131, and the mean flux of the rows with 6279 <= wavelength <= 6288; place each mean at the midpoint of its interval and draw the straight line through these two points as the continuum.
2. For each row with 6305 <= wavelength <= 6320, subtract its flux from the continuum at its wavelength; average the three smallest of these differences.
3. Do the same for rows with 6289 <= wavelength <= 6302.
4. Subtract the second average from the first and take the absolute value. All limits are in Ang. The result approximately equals 0.27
